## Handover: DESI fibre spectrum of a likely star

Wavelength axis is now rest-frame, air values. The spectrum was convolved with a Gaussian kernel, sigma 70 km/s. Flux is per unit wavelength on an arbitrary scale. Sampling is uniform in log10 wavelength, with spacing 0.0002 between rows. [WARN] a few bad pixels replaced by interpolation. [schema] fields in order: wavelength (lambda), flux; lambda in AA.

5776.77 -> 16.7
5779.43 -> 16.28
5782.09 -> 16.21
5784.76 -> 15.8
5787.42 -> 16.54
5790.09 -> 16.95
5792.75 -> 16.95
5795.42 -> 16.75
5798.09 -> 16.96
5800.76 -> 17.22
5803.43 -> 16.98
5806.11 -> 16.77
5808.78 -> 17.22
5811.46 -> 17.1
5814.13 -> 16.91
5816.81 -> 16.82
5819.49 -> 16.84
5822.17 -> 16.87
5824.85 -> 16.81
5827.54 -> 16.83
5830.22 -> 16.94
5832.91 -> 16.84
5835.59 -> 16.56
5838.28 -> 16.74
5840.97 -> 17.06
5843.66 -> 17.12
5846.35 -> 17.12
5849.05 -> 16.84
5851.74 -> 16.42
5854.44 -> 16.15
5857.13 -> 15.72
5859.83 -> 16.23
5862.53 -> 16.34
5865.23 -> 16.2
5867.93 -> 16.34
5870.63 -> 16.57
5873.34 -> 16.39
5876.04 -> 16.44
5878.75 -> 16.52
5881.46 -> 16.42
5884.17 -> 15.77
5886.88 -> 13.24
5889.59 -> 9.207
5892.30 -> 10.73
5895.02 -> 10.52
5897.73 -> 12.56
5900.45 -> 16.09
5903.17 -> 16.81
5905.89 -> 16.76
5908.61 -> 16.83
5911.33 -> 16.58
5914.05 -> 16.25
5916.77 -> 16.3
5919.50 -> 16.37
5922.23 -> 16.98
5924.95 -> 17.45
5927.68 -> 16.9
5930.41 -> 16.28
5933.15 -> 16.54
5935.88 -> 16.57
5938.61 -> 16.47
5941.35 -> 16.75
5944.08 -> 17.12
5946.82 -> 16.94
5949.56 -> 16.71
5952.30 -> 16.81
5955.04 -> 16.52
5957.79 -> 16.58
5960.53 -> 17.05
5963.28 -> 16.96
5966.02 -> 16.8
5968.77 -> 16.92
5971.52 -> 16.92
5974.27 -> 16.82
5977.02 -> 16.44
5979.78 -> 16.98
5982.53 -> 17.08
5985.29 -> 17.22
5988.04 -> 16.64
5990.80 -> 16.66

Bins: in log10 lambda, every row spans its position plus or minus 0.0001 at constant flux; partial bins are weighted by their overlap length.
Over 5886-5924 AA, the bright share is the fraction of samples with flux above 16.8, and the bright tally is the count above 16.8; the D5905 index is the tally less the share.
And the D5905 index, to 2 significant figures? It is 2.8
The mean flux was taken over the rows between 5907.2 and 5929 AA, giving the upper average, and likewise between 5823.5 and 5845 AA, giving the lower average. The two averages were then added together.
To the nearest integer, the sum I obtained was 34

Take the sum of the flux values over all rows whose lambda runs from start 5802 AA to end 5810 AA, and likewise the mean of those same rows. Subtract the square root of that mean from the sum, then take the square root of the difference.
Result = 6.84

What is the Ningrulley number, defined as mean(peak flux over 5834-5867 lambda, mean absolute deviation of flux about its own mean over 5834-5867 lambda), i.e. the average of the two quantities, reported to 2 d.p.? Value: 8.74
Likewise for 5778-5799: 8.65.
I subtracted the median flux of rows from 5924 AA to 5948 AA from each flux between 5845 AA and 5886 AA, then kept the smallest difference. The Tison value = -1.0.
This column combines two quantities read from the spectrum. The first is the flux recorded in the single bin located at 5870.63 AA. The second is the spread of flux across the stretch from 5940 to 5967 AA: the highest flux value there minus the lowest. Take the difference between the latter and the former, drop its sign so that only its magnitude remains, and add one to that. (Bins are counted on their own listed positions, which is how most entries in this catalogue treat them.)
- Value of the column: 17.0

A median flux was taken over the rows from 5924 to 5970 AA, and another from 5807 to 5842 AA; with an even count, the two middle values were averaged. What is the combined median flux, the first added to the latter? 33.6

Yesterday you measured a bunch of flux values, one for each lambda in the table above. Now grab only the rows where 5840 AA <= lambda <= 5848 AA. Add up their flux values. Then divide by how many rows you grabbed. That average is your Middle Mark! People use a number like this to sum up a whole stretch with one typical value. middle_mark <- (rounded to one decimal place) 17.1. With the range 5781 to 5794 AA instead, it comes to 16.5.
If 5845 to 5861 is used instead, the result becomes 16.4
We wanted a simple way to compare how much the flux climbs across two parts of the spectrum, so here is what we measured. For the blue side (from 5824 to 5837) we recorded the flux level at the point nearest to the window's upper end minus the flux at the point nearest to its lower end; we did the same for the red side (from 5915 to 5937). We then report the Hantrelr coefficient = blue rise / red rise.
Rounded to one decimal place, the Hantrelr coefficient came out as -0.9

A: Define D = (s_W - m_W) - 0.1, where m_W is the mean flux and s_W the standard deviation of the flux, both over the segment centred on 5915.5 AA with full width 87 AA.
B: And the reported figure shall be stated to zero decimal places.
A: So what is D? -14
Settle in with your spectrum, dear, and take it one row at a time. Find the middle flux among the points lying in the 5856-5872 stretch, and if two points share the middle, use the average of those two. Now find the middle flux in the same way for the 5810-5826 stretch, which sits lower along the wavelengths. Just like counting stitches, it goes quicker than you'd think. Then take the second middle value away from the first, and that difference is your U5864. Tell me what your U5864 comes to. -0.57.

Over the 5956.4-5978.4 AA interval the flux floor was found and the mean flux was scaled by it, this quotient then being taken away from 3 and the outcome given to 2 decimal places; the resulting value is 1.98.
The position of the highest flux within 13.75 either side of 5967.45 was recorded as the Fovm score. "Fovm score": 5960.53 AA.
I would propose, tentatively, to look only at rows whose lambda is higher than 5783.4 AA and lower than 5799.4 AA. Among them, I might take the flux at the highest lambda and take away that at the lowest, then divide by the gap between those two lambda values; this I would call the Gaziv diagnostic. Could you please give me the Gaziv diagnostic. 0.087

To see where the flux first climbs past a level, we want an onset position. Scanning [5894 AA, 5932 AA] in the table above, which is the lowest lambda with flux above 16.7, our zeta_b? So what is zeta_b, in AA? 5903.17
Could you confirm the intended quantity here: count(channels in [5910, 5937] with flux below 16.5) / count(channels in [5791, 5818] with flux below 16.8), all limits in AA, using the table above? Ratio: 2.0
